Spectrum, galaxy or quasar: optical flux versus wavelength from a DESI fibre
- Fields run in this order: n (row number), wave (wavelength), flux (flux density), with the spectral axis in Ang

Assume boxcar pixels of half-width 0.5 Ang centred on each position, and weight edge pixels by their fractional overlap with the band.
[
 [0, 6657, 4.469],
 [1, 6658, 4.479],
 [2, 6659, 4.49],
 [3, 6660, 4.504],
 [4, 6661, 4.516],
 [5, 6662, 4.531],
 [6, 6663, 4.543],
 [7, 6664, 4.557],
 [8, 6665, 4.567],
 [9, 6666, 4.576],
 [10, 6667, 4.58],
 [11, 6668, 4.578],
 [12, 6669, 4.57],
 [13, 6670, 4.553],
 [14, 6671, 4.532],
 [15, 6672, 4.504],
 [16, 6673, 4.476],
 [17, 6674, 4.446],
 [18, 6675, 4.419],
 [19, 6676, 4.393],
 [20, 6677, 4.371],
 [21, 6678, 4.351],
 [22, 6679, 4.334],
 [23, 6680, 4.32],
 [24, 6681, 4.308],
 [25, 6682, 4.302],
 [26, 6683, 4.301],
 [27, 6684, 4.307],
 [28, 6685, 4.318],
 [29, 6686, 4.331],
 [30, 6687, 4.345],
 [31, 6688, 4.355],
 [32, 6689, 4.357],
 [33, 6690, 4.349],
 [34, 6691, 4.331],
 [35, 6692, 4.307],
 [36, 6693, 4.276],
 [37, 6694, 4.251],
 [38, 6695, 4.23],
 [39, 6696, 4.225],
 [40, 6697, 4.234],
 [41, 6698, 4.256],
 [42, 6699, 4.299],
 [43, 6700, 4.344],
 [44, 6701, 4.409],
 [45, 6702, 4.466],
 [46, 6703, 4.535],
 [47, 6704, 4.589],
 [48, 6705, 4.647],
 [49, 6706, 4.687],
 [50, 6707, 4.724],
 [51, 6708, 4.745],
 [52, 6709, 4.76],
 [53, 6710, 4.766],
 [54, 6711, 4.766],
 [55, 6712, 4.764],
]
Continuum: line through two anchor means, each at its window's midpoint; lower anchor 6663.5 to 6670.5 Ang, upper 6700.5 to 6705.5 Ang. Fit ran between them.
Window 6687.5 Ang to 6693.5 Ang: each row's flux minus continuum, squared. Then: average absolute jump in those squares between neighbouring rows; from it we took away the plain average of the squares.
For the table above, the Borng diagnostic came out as -0.039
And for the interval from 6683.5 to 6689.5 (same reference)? -0.041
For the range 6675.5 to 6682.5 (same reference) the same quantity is -0.042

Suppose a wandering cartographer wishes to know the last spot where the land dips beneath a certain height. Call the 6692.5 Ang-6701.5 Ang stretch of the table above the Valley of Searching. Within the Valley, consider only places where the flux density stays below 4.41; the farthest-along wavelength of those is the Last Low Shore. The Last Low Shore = 6701 Ang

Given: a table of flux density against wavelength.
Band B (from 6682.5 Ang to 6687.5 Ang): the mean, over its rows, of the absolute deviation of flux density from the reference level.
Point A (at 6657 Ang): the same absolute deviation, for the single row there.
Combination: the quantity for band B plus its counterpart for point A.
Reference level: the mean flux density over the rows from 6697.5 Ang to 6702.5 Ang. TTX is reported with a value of 0.15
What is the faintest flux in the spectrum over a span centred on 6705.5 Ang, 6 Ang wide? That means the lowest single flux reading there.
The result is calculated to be 4.535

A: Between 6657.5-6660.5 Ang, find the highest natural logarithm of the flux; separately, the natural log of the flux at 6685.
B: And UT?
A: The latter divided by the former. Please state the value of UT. 0.97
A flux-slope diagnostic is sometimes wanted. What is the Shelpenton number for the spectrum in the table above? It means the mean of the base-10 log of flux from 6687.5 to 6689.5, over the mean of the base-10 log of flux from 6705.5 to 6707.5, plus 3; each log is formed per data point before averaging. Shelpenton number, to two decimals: 3.95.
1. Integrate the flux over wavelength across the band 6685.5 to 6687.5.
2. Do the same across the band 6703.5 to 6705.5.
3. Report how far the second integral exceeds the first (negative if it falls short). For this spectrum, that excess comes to 0.6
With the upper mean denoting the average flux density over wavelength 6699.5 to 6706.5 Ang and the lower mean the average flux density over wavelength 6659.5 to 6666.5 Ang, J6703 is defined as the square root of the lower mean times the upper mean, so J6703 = 4.53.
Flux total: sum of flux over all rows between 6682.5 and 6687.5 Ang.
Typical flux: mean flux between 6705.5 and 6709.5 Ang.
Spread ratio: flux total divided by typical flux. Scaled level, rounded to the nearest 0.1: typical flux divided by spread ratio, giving 1.0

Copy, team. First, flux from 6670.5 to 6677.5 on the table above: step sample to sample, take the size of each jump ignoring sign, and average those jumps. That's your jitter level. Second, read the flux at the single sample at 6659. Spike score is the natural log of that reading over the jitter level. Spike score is 5.1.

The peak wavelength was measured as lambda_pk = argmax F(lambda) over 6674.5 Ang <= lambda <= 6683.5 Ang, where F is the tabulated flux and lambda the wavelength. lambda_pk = 6675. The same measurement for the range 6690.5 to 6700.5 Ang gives 6700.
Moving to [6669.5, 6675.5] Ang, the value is 6670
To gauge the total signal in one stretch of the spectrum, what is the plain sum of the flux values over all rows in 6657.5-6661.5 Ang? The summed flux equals 17.99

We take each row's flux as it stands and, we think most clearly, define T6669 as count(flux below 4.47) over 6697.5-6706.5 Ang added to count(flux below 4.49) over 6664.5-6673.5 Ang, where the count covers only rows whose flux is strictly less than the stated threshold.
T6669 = 6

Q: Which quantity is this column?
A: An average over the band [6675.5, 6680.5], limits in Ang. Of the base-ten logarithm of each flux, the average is 0.639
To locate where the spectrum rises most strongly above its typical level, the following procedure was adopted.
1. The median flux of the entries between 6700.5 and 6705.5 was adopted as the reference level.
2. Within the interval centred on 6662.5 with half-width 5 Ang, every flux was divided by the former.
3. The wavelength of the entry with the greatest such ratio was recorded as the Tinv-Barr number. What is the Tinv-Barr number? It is 6667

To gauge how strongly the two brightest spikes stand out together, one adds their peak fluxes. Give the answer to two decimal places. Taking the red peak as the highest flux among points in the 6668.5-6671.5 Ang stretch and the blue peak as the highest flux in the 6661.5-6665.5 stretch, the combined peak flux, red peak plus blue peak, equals 9.14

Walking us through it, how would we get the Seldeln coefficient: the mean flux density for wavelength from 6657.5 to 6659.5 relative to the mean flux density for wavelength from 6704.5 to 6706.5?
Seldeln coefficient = 0.96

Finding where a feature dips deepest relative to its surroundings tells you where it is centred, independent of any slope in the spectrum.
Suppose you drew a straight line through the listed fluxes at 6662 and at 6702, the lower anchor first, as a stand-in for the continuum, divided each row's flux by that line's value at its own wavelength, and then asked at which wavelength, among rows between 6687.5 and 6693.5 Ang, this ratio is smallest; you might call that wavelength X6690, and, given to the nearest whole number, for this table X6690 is 6693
